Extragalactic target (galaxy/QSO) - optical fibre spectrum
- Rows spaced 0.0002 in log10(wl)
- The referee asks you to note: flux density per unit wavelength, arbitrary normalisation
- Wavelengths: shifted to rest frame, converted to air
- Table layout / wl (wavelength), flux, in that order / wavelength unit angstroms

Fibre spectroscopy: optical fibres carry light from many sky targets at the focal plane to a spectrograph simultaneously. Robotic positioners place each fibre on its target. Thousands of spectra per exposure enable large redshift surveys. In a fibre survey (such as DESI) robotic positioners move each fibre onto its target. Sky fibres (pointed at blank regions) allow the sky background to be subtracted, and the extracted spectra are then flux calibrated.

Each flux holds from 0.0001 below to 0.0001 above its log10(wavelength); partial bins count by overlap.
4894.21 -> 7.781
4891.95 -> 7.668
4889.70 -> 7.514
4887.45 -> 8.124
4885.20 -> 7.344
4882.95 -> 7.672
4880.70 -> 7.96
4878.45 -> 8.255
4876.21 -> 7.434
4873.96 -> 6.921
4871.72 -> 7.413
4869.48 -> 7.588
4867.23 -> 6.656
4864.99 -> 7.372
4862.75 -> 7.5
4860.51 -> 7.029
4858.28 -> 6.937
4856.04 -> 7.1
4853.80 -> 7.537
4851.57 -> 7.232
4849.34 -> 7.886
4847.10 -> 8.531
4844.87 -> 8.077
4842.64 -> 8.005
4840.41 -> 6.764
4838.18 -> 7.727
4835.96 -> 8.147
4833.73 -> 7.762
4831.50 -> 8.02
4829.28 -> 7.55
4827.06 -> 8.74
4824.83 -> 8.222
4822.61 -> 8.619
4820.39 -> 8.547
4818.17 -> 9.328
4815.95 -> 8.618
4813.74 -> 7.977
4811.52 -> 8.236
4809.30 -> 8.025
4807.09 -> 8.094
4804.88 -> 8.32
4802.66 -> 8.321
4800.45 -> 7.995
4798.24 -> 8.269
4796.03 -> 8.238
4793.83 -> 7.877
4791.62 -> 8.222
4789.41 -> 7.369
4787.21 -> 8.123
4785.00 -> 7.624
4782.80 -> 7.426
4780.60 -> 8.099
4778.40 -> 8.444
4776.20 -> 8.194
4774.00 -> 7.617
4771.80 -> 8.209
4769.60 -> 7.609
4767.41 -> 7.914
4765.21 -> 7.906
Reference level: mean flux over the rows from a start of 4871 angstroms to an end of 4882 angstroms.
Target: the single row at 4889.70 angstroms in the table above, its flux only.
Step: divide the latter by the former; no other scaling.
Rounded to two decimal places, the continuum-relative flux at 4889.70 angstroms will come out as 0.99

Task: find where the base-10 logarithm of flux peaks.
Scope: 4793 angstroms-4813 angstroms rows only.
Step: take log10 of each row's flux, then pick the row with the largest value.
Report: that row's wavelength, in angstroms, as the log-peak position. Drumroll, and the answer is 4802.66 angstroms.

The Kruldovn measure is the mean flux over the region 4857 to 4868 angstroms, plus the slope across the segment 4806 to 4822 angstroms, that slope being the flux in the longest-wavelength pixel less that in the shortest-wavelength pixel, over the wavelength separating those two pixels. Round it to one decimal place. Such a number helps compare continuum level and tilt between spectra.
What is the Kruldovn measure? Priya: 7.1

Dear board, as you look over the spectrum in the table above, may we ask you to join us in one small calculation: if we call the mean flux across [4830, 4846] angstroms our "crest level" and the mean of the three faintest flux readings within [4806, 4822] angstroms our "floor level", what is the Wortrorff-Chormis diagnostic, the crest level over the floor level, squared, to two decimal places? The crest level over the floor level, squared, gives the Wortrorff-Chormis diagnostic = 0.94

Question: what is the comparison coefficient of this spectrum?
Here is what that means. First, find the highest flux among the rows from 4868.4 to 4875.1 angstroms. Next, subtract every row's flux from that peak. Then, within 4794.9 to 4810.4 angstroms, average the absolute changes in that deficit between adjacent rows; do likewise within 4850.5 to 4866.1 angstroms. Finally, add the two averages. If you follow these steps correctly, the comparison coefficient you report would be 0.42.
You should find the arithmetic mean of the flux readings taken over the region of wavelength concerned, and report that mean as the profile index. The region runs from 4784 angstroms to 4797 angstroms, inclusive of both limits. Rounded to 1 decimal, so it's 7.9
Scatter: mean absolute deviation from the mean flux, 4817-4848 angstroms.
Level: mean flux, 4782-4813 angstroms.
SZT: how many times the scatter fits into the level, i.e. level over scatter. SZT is 18.0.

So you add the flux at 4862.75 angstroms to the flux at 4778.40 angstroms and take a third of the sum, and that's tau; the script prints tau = 5.31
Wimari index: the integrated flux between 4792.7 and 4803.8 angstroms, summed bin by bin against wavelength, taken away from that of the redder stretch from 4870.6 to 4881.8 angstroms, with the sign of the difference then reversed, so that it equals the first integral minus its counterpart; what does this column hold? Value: 5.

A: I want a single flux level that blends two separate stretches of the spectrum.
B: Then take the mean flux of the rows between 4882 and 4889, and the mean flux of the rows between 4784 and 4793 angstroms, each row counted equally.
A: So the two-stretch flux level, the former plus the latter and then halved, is 7.77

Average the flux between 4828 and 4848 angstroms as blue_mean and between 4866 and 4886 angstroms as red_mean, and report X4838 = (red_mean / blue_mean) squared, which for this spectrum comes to 0.91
